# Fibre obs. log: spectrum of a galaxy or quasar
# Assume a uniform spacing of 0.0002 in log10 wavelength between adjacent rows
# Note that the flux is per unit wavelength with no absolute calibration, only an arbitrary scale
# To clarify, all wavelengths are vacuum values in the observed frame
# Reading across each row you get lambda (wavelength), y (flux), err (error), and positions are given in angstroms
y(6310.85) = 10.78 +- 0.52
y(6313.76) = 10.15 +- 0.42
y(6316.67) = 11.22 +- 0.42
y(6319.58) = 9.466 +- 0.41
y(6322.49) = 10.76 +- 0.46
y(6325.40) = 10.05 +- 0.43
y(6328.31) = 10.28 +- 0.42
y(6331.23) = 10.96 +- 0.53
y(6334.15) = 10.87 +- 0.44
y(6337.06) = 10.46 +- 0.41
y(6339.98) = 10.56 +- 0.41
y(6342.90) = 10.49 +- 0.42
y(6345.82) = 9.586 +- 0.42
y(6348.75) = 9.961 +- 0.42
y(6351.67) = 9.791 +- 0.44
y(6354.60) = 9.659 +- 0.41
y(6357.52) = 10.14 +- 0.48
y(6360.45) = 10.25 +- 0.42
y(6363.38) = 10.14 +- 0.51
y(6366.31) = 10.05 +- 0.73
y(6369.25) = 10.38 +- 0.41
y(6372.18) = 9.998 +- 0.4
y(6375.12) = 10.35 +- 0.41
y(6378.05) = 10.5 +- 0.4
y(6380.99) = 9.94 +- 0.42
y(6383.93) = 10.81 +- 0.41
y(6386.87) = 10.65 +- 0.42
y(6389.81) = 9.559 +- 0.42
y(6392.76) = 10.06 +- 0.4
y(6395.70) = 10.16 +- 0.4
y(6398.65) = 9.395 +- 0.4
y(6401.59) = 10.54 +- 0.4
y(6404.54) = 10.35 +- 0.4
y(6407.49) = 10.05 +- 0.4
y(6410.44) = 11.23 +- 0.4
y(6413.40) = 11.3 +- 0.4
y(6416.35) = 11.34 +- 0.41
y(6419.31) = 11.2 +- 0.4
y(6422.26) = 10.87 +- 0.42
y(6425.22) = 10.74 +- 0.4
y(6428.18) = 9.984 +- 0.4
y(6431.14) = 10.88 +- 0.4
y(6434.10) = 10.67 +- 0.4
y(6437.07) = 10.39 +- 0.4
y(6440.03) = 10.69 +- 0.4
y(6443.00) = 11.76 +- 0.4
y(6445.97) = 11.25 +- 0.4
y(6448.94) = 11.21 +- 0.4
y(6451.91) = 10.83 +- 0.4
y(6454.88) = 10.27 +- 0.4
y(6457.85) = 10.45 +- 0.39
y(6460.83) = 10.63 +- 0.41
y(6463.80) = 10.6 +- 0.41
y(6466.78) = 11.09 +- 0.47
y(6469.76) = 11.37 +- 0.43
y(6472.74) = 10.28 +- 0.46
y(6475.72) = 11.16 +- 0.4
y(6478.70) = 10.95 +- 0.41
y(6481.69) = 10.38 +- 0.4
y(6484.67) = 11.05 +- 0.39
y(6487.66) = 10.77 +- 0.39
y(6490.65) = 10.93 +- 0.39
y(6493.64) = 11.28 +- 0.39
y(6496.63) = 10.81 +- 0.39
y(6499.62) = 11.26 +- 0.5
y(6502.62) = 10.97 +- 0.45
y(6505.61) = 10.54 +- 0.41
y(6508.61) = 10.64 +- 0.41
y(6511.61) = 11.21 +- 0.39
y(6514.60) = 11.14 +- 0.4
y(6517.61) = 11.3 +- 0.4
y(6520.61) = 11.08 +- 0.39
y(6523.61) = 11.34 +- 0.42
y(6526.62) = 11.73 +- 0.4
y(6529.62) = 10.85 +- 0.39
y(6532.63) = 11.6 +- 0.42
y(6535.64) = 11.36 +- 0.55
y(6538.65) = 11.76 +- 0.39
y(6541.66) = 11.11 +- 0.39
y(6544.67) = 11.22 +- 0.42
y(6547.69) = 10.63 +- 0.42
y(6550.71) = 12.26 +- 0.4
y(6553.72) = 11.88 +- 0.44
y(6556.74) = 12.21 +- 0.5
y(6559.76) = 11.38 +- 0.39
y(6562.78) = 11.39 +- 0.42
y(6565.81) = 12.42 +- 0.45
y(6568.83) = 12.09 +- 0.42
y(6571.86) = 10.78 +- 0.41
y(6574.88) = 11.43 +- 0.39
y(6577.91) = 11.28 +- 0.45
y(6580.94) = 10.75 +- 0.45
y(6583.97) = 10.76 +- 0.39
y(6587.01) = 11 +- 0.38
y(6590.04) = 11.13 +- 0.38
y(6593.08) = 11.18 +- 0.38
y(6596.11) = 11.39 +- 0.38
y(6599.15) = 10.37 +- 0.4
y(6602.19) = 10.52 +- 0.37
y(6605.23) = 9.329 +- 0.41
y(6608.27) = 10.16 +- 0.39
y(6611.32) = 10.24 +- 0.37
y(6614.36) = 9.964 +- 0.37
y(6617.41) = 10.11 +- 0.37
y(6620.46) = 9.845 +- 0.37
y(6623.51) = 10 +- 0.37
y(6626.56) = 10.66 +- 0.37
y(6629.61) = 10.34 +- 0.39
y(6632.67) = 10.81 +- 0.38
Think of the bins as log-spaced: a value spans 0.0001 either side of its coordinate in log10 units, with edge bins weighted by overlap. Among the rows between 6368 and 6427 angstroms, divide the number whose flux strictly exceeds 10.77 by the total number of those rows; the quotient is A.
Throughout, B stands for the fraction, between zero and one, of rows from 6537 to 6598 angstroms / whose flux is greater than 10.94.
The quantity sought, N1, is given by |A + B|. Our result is 1.1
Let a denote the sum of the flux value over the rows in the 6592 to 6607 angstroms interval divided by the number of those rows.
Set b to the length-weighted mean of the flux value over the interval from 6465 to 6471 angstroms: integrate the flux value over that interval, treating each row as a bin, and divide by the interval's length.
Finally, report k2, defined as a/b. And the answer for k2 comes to 0.94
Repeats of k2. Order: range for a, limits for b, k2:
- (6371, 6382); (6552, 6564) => 0.87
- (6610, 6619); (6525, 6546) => 0.89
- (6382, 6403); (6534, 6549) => 0.91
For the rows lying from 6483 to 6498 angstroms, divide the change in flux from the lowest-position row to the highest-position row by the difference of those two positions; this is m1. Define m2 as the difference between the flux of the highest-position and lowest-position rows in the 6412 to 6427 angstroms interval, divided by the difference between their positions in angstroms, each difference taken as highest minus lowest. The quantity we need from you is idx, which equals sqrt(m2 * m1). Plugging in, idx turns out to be 0.031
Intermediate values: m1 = -0.02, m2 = -0.05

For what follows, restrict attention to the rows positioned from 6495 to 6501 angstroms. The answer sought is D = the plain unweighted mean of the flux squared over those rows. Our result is 122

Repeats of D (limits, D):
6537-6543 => 131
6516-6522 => 125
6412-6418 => 128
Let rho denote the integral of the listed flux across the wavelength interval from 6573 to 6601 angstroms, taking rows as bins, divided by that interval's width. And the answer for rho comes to 11.0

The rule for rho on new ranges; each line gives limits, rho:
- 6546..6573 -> 11.7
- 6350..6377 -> 10.1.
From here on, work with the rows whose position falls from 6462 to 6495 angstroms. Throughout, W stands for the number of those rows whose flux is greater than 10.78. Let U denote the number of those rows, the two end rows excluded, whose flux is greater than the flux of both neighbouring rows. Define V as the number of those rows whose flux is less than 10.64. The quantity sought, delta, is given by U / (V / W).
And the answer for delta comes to 7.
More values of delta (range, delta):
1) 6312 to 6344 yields 2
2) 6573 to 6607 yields 4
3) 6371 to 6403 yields 0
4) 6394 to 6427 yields 2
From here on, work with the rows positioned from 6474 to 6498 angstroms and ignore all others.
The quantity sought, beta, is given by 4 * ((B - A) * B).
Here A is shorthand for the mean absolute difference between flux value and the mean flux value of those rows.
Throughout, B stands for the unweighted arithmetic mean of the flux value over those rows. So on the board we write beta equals 468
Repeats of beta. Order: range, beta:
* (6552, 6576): 526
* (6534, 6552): 500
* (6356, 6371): 411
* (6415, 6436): 455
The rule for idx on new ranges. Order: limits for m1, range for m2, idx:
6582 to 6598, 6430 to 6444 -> 0.062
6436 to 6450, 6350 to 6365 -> 0.045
